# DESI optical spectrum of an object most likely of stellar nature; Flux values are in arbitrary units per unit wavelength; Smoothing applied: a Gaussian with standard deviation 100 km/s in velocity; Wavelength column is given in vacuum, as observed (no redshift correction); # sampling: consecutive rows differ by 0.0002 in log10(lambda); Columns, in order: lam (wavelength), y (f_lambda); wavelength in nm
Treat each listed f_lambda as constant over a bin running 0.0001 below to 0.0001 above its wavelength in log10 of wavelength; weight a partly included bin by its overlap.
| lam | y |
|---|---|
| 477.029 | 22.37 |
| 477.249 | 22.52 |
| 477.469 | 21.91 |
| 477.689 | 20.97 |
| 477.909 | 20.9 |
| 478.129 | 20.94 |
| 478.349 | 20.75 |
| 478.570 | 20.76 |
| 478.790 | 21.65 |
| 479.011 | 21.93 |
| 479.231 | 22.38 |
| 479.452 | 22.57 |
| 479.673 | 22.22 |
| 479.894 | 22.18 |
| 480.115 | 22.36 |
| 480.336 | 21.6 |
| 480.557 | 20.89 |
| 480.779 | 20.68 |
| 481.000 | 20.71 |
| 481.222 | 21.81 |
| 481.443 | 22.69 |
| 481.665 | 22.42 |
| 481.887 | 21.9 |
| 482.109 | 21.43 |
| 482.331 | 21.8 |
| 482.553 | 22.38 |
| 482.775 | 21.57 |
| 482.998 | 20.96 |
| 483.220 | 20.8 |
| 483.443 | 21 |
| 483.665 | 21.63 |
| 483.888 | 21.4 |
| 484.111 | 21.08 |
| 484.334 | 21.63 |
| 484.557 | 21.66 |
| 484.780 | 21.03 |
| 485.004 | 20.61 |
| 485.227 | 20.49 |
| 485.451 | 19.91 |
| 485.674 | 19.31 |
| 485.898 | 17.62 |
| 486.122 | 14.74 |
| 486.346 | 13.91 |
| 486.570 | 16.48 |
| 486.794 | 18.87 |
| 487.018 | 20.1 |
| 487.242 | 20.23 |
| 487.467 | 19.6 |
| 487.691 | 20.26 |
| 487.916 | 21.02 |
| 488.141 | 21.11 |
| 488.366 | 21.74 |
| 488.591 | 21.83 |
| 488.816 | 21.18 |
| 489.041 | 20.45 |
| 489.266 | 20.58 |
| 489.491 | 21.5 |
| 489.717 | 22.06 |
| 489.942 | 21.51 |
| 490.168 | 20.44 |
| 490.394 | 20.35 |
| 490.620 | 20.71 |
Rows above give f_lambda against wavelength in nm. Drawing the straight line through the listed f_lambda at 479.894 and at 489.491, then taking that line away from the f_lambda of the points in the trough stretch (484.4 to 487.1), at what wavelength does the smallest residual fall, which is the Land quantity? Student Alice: 486.346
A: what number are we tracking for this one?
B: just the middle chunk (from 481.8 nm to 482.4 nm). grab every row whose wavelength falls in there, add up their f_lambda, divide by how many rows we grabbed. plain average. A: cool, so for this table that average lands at 21.7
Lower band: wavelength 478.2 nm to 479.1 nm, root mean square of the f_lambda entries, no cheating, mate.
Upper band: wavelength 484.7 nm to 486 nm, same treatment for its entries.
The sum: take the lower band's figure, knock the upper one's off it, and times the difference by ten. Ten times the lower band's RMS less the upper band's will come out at 14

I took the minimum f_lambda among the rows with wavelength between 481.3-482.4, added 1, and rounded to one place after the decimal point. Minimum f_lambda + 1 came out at 22.4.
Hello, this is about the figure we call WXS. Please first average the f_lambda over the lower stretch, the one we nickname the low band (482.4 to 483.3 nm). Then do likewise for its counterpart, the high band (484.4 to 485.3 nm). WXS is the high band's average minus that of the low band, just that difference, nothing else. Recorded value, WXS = -0.5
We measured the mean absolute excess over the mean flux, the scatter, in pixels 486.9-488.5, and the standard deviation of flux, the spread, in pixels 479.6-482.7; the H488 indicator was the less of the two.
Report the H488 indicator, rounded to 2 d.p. 0.61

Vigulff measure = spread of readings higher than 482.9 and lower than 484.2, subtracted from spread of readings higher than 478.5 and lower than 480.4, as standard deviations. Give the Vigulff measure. 0.2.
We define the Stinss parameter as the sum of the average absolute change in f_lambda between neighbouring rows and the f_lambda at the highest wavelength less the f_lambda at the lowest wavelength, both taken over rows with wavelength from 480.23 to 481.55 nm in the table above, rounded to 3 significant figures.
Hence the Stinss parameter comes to 1.68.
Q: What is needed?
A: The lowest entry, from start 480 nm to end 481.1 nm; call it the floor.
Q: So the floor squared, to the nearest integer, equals 428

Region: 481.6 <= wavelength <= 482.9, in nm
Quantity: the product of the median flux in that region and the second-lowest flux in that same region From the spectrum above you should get 471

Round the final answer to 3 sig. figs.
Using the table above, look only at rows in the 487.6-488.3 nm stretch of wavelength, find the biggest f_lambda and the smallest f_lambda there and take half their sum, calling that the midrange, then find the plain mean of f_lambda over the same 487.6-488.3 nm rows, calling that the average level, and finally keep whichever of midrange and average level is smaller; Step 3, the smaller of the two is 20.7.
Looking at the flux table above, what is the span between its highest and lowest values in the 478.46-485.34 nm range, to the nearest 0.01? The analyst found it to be 2.20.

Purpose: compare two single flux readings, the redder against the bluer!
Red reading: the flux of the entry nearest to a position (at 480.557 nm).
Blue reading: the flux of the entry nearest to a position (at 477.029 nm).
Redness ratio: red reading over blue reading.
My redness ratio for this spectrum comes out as 0.93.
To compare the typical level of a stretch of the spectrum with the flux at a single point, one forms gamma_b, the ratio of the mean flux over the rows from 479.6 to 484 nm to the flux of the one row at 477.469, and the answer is 0.99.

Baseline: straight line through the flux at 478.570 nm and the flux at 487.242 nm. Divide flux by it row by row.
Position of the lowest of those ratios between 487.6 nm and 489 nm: 487.691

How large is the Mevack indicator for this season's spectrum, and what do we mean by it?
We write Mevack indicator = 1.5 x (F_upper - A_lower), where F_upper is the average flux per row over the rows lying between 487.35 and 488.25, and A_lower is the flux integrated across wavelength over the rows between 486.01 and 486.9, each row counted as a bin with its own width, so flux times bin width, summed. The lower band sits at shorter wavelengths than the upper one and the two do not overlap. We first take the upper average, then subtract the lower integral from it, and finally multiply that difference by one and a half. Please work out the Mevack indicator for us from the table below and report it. 9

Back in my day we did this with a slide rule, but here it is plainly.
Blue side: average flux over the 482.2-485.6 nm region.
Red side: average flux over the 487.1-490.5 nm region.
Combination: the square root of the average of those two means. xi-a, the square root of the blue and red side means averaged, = 4.59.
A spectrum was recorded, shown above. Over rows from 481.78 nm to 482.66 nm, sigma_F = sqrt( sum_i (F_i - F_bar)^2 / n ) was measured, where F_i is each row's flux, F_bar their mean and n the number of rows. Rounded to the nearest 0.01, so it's 0.34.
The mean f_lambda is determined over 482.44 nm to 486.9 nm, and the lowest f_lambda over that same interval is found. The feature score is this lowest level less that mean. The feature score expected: -5.9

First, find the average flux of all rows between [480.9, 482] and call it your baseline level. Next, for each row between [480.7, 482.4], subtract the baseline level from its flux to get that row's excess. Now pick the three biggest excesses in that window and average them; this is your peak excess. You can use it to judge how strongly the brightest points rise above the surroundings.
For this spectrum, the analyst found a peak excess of 0.4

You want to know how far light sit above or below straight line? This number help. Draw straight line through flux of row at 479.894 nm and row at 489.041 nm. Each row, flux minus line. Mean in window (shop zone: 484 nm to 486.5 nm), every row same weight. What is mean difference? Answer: -1.9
